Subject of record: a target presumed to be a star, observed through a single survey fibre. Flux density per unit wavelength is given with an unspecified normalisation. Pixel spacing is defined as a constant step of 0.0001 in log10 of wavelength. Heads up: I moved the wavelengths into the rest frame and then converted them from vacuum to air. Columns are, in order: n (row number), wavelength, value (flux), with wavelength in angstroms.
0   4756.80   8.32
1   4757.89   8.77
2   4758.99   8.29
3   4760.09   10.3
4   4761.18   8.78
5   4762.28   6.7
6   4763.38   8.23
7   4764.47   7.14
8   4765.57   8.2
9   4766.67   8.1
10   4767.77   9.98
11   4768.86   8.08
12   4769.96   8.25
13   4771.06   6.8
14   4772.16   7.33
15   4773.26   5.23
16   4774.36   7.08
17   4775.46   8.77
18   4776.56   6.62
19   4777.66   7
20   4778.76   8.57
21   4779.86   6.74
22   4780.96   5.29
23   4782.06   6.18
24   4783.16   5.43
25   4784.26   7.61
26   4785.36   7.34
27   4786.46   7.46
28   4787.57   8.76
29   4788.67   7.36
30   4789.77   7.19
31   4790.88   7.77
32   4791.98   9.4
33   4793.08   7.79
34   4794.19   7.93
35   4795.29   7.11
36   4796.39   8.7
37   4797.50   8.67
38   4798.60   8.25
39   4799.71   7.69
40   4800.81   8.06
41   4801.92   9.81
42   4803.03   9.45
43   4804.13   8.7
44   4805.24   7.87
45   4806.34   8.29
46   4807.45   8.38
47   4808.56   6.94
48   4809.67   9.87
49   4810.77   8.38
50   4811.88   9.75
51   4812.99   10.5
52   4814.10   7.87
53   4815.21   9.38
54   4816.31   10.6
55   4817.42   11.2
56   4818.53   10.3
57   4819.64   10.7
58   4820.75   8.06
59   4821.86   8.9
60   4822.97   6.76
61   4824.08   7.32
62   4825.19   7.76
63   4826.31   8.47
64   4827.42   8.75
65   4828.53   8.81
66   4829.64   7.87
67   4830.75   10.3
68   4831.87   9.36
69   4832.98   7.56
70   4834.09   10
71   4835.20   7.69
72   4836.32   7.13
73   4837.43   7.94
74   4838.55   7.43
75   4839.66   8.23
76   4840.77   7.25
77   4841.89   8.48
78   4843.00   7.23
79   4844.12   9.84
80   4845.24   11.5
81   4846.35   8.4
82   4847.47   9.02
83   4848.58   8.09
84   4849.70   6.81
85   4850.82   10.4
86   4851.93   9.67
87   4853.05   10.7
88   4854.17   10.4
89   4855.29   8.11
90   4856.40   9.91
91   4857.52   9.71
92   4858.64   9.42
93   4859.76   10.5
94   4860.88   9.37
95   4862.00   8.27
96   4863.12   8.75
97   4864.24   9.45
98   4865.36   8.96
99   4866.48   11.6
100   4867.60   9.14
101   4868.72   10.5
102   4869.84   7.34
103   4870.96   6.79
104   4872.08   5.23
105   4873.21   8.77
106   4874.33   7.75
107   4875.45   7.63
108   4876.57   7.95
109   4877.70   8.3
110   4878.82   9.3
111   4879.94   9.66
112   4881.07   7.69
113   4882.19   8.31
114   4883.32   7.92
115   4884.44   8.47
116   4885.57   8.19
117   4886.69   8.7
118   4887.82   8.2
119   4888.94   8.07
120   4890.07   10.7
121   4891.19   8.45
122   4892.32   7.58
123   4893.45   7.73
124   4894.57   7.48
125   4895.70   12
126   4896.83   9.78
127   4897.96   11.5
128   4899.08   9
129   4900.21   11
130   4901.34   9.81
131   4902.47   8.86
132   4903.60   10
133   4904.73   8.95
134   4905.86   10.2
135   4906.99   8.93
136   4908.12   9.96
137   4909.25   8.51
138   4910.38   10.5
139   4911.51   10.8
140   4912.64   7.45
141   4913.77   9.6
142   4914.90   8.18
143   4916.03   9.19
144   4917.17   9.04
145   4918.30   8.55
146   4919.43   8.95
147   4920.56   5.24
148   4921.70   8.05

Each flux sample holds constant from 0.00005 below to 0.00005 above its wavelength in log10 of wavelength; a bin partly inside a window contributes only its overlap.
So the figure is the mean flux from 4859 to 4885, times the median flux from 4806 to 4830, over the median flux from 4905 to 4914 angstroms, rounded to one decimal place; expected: 7.6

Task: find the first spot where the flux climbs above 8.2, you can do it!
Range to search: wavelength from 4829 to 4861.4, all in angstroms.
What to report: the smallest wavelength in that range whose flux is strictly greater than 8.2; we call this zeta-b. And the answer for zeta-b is 4830.75 angstroms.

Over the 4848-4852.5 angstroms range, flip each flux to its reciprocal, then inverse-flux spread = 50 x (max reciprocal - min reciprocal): 2.5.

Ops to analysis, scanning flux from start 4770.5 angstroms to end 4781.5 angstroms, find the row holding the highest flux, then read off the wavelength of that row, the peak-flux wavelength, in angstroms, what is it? 4775.46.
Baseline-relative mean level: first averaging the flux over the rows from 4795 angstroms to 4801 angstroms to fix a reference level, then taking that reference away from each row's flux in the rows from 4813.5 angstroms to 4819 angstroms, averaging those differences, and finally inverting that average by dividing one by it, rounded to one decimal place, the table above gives 0.6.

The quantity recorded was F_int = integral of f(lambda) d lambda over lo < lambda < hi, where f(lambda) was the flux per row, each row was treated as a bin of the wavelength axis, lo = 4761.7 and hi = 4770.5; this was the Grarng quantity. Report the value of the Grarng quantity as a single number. 71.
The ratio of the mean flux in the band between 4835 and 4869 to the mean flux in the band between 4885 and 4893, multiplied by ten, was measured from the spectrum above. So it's 10.6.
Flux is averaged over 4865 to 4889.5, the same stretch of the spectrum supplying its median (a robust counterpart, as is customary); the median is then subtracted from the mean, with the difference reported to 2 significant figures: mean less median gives 0.13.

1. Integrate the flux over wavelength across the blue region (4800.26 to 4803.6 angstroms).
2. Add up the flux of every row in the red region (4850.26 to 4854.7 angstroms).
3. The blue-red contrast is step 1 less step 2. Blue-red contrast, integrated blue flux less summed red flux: -11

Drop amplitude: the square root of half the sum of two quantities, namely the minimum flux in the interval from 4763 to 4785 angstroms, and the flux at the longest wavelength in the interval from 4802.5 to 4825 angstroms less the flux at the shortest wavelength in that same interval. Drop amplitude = 1.24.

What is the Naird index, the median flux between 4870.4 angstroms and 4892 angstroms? 8.2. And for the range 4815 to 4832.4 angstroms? 8.9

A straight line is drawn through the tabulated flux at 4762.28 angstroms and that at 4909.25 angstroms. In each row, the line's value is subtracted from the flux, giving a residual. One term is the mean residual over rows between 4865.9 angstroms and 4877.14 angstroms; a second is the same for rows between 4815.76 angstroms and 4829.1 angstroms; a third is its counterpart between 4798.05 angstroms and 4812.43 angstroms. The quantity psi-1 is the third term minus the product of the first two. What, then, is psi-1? 1.0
